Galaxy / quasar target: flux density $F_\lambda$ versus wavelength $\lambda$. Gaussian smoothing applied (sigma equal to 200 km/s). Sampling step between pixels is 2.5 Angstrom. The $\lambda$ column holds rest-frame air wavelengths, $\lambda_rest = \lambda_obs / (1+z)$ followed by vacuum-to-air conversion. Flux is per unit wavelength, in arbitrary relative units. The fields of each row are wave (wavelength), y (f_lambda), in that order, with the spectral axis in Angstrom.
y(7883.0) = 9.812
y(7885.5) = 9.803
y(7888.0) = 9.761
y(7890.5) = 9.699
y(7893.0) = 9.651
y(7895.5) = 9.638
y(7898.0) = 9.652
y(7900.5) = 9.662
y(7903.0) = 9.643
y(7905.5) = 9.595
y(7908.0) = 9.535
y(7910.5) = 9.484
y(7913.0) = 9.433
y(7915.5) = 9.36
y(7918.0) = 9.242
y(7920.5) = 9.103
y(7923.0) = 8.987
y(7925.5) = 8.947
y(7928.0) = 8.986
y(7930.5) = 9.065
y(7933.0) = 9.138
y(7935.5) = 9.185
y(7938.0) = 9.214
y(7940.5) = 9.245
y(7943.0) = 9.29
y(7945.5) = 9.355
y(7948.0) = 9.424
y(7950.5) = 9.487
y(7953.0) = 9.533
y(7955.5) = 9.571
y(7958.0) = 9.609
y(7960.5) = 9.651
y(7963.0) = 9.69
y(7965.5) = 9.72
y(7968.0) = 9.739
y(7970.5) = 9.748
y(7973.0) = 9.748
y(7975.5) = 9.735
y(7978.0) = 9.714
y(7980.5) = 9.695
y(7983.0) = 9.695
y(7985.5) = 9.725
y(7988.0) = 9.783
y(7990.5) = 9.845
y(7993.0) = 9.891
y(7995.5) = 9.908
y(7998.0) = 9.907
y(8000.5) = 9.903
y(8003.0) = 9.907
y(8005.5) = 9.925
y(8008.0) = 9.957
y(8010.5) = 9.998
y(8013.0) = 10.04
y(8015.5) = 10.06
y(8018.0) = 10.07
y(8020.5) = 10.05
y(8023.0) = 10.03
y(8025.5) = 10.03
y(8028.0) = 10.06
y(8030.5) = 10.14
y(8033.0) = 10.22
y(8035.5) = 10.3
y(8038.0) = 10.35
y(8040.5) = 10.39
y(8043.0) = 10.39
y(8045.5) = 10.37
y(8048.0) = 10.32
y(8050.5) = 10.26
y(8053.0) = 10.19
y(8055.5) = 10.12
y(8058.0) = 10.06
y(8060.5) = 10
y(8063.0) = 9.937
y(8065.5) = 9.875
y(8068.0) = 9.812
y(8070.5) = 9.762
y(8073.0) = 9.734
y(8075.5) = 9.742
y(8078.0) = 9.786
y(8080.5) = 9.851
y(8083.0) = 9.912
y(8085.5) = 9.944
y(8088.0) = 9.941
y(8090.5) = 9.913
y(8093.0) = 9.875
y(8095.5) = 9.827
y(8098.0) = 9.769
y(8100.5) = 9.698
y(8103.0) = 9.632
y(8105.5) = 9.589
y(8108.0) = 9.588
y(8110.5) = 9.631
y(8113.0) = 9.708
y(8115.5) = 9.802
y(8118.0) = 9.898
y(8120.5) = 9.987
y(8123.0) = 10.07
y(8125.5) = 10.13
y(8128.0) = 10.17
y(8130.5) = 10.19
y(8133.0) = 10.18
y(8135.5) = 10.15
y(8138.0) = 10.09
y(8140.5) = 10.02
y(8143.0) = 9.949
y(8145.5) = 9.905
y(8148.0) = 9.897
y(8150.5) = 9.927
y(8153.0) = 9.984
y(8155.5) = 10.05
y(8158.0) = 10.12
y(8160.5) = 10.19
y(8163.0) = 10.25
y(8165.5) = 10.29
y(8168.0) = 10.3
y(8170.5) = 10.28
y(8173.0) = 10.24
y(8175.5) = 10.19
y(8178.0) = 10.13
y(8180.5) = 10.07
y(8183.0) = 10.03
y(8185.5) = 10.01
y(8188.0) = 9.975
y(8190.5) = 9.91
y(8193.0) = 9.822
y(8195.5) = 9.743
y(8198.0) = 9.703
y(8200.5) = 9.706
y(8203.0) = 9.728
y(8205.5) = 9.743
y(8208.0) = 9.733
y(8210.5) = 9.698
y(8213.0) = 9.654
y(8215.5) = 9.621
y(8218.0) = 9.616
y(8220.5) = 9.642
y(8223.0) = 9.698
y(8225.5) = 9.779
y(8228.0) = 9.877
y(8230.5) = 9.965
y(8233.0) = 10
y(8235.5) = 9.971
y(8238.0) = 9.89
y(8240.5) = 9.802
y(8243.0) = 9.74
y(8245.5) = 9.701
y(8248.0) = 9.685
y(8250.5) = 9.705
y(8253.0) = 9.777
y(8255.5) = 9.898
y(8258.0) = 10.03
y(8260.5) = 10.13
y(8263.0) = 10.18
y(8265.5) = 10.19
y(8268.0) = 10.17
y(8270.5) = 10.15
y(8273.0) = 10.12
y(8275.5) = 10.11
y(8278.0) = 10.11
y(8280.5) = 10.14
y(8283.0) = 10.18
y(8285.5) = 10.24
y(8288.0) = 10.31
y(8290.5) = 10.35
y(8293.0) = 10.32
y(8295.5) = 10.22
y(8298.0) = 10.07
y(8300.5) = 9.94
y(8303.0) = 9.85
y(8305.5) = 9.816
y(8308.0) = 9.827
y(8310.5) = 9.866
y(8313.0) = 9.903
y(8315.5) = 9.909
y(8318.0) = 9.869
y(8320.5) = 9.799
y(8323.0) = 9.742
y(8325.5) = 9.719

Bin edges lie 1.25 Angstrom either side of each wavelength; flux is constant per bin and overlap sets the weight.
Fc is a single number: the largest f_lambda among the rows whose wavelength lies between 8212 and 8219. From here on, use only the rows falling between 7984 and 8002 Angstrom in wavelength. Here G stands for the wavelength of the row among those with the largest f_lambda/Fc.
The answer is 7995.5 Angstrom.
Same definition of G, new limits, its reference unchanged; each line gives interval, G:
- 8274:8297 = 8290.5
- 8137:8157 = 8138.0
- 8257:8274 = 8265.5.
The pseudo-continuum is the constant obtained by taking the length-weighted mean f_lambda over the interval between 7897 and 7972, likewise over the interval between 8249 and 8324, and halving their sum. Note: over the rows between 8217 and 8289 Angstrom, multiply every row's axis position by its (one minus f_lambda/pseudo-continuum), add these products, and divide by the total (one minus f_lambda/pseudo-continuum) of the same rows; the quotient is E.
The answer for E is 8267.7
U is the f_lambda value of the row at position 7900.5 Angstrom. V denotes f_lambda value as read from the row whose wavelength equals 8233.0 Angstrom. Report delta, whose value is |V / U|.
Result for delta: 1.03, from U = 9.662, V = 10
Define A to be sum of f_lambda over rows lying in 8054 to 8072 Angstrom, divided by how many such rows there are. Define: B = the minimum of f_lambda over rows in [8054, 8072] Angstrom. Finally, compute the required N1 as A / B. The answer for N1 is 1.02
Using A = 9.9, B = 9.762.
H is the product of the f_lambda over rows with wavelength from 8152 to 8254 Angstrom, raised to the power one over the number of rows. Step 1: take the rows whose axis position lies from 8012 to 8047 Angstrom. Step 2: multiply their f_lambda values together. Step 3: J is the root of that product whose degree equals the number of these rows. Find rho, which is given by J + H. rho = 20.1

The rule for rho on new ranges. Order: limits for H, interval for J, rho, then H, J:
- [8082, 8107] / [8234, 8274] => 19.8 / 9.8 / 9.9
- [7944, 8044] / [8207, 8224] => 19.5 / 9.9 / 9.7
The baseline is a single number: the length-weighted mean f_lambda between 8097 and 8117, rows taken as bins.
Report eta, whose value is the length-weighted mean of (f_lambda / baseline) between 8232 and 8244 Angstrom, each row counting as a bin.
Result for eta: 1.02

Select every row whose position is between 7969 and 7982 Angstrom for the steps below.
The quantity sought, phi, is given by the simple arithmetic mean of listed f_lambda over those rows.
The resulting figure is 9.7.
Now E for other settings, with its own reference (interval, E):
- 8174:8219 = 8177.9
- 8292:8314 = 8299.4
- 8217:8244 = 8236.0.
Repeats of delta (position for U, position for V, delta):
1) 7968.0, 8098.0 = 1.00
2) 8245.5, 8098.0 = 1.01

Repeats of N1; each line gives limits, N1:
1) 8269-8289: 1.01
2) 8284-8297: 1.01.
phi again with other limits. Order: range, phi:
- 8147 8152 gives 9.9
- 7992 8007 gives 9.9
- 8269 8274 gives 10.1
